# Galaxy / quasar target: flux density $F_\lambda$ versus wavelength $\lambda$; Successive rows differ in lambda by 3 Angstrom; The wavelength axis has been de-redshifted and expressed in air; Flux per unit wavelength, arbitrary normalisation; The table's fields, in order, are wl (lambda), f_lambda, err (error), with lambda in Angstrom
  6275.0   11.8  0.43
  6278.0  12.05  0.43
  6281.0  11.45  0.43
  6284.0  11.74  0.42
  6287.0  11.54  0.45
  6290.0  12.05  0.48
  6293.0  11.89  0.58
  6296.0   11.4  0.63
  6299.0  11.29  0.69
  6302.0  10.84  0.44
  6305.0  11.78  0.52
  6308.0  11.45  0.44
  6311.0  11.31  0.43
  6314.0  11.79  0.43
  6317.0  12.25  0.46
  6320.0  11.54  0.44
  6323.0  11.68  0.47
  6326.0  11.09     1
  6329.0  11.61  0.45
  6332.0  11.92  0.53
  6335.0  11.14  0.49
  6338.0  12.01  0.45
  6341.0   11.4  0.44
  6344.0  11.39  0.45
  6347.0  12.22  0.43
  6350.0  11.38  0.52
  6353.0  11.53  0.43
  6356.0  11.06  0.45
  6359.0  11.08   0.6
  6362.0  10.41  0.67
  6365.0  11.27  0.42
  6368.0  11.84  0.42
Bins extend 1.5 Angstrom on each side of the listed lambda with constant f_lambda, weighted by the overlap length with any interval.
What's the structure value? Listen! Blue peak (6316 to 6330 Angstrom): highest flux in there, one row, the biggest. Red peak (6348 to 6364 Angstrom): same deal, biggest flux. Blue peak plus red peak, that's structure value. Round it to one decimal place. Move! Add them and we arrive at 23.8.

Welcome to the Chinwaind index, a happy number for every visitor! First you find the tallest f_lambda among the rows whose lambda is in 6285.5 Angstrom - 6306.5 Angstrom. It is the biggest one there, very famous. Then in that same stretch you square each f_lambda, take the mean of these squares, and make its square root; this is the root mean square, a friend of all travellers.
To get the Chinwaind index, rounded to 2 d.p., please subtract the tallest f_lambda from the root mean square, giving -0.50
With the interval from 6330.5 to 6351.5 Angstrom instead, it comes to -0.58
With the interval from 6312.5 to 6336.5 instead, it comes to -0.62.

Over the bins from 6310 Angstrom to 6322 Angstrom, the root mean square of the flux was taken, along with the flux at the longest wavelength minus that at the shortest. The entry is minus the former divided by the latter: -51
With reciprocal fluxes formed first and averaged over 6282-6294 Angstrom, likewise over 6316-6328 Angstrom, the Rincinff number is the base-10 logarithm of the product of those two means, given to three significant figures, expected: -2.14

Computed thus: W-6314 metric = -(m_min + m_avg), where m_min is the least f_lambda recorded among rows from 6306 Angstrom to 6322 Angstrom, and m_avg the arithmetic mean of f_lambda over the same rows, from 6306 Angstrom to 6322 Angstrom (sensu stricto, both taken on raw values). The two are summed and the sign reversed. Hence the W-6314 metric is -23.0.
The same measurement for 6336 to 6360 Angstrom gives -22.6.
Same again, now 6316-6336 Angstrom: -22.7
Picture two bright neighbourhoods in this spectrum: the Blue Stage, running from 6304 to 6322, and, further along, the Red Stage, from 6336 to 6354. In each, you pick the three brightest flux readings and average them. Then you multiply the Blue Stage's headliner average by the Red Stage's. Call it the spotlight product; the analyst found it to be 142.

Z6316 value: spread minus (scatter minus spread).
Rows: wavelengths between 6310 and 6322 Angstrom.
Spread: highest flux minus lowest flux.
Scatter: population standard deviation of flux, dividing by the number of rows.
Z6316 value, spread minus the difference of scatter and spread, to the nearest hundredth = 1.53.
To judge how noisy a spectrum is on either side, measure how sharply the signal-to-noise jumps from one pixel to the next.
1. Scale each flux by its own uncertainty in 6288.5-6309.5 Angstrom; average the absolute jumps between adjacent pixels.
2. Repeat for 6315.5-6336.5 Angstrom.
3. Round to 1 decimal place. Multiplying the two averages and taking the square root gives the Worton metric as 4.6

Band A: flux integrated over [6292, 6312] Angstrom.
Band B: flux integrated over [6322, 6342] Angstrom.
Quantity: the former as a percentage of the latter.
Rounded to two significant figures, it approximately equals 99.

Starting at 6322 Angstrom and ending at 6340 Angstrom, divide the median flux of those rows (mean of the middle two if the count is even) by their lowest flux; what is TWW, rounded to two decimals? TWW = 1.05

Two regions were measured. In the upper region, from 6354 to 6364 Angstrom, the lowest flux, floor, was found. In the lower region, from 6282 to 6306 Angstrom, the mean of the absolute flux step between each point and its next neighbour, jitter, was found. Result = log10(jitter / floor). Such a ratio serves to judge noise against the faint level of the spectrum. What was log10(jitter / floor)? -1.41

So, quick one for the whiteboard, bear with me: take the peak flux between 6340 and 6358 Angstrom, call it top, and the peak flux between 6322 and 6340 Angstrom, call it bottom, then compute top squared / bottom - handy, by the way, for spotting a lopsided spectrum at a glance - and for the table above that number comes 12.4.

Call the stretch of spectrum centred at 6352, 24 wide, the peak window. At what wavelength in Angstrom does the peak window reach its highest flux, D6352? 6347.0 Angstrom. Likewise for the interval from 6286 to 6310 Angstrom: 6290.0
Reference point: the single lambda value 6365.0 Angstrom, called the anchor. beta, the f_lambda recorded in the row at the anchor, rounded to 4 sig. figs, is 11.27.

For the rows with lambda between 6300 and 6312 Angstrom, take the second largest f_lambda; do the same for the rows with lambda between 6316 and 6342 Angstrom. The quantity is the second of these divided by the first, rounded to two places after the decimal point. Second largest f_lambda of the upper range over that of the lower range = 1.05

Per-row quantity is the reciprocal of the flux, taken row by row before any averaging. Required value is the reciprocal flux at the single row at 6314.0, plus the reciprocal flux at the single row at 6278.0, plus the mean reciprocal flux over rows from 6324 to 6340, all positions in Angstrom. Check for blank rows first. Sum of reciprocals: 0.254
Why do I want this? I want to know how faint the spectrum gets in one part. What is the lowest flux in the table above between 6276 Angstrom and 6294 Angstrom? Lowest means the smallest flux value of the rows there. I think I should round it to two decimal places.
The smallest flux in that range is 11.45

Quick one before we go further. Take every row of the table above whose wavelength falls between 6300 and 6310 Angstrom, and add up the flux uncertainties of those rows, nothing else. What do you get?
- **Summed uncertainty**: 1.40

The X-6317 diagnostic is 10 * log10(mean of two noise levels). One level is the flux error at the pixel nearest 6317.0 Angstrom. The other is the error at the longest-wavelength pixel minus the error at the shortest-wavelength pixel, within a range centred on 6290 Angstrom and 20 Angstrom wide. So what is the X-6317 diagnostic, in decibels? -4.4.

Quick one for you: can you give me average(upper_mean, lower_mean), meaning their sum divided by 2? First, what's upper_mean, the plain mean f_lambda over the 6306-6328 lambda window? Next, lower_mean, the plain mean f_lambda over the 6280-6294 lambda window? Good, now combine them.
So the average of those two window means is 11.7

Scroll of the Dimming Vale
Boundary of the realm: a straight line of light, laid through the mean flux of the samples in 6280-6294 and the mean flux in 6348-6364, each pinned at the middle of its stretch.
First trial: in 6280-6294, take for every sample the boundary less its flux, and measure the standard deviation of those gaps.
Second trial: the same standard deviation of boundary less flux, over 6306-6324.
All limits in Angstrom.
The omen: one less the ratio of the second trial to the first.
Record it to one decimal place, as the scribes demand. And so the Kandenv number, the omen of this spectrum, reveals -0.3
